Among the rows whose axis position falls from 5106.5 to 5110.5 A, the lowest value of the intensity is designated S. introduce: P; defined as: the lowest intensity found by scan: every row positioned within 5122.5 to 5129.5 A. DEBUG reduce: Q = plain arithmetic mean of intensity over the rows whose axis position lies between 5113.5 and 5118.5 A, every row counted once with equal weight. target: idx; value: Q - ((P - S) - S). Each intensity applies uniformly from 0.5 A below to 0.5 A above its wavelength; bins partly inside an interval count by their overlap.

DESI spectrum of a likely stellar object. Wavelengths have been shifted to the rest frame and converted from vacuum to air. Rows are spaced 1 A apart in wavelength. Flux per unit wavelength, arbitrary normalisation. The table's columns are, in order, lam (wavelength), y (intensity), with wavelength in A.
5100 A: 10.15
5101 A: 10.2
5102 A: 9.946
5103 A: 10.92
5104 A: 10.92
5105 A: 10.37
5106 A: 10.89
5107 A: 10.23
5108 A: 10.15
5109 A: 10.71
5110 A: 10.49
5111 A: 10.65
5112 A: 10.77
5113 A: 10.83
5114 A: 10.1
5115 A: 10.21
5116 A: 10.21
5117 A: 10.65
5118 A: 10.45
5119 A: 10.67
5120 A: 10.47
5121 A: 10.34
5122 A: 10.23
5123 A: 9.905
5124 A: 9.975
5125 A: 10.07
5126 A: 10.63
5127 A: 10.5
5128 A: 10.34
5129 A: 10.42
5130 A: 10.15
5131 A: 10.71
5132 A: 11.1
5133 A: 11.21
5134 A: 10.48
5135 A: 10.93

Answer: 20.7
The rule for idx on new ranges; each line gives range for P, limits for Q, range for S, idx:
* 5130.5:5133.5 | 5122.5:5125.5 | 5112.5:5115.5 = 19.5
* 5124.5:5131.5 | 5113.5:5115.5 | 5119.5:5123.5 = 19.9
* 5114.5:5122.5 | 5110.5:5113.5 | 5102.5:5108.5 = 20.8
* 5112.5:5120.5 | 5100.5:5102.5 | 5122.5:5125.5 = 19.8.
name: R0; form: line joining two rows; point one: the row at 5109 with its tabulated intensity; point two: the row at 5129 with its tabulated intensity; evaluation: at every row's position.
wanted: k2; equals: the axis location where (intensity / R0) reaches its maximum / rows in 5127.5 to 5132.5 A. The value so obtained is 5132 A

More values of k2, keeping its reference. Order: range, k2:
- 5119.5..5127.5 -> 5126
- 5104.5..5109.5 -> 5106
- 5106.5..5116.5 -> 5113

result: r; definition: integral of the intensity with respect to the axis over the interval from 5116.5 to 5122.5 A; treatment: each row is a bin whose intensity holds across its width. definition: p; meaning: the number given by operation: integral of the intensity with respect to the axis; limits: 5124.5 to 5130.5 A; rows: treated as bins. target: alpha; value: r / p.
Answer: 1.01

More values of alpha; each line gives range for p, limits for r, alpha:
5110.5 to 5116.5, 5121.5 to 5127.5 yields 0.98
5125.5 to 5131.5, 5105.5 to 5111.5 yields 1.01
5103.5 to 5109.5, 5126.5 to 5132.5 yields 1.00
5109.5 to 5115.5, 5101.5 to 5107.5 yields 1.00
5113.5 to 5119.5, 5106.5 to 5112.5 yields 1.01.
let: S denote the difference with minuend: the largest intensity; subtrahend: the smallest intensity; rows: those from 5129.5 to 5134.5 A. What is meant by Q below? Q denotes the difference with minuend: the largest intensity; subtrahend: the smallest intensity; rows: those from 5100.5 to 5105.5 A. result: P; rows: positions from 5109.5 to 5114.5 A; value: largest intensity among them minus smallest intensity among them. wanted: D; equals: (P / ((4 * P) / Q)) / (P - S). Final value -0.7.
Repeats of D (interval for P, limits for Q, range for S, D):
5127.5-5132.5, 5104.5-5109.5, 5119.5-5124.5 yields 0.5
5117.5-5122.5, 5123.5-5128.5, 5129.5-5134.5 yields -0.3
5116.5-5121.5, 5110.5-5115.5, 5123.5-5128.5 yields -0.6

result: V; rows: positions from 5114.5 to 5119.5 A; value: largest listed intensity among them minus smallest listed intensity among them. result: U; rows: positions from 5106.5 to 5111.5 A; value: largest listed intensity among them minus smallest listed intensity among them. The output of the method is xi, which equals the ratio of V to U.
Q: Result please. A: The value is 0.8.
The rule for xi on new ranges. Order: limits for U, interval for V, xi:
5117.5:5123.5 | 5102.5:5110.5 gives 1.0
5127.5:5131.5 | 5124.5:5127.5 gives 1.0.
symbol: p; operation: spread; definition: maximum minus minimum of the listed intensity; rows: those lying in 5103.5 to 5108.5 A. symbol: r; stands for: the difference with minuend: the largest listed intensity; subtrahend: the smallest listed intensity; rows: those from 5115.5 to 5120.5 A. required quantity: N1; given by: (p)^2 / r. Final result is 1.3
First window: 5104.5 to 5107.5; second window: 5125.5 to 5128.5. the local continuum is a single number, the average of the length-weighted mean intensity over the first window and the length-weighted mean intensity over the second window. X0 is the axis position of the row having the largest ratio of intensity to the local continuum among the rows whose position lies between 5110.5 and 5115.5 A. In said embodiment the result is 5113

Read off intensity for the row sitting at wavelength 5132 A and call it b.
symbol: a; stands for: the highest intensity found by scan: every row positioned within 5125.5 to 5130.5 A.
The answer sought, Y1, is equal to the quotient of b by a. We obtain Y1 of 1.04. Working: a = 10.63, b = 11.1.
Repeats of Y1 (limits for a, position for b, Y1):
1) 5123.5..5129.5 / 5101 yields 0.96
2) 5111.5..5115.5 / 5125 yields 0.93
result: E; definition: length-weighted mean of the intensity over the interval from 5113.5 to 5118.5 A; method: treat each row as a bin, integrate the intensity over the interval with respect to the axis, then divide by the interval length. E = 10.3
